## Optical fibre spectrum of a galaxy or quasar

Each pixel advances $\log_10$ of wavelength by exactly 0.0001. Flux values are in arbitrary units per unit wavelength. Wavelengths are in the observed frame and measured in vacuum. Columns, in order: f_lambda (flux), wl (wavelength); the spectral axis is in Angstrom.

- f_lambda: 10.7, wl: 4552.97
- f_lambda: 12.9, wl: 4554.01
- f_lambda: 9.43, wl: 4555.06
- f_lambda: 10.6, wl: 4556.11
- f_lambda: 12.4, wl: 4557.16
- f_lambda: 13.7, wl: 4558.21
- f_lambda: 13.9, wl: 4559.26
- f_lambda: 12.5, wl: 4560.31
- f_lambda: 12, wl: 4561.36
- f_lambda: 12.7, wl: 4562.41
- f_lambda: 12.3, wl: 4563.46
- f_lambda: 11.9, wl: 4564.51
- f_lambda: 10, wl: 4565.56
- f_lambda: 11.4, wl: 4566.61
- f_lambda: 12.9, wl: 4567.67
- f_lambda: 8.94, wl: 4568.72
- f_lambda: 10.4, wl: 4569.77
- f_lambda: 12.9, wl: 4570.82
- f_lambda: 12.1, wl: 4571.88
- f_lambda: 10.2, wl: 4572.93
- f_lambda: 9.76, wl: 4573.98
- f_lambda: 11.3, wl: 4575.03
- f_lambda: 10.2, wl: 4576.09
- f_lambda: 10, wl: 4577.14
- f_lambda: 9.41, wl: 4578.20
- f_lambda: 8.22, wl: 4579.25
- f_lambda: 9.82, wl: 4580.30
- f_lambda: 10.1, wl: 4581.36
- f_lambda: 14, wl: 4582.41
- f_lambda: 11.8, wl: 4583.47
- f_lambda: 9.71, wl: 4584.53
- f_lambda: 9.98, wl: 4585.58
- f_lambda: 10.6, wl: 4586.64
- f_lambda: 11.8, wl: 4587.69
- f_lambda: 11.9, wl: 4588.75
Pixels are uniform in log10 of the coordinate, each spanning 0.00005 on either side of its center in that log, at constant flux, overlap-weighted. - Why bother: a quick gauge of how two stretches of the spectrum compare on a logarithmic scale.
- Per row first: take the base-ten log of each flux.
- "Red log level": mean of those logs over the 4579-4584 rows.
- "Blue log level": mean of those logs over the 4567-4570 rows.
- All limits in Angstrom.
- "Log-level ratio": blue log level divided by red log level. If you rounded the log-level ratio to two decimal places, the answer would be 1.00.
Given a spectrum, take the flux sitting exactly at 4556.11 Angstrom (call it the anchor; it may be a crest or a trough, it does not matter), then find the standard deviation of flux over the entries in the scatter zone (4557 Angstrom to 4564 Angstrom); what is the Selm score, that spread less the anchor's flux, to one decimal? -9.9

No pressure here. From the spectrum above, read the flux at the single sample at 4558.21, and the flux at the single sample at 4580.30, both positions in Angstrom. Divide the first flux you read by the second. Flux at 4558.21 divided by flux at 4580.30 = 1.40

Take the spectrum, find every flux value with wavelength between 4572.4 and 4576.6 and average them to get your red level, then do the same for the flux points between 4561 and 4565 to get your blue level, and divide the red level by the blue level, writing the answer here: 0.85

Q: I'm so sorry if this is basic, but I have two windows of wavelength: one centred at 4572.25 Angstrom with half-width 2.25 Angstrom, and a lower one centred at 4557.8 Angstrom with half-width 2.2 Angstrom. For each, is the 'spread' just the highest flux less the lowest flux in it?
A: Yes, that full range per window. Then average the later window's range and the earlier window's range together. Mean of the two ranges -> 3.22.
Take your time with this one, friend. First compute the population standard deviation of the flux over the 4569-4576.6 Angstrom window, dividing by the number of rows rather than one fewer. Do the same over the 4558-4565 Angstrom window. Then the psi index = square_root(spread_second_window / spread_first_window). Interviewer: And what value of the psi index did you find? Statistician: 0.83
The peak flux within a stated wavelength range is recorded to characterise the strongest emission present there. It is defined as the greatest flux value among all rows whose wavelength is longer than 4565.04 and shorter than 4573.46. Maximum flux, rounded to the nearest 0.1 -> 12.9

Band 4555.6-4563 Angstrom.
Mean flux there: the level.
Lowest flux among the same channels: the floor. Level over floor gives 1.18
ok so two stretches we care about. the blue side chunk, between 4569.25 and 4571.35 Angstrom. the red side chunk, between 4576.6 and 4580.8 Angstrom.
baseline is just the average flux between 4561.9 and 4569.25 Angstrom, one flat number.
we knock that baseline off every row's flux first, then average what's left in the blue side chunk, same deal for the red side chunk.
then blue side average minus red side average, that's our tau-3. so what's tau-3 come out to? 2.3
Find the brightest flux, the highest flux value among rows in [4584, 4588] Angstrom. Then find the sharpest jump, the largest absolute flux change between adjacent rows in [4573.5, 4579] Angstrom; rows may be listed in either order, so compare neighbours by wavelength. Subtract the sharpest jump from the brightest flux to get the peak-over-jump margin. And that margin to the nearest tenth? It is 10.3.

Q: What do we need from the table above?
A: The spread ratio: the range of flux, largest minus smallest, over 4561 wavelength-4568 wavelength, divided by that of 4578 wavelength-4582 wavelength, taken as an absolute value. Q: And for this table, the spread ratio 1.5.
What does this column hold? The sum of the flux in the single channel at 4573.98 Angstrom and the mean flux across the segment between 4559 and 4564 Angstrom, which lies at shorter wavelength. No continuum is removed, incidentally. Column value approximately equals 22.4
